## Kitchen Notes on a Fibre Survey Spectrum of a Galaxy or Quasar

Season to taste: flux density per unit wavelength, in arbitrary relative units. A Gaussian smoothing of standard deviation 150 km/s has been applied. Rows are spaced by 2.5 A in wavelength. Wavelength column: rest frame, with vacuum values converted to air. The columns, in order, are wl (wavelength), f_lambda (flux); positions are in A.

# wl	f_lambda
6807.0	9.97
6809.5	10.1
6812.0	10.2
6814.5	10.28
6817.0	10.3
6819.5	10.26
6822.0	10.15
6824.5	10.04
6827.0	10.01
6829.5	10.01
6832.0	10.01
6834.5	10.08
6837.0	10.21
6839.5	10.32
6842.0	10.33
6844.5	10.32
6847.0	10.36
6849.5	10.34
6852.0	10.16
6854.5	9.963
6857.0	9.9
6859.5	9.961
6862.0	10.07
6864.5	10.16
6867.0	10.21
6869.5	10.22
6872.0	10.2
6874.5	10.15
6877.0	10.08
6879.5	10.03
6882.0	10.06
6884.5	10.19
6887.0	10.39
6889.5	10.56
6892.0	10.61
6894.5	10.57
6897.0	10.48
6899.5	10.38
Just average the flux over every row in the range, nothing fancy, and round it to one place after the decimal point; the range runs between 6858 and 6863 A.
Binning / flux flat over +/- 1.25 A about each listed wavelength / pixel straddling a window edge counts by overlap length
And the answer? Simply 10.0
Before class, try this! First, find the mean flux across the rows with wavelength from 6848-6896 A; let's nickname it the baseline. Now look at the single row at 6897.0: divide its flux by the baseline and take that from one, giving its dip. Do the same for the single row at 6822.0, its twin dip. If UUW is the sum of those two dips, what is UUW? -0.022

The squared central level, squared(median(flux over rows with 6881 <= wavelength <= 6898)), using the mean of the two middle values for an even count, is 110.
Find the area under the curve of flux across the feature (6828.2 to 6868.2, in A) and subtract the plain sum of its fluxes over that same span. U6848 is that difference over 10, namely 24.4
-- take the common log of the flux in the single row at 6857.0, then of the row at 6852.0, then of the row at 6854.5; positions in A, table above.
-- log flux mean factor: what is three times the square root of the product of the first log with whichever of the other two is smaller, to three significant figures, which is 2.99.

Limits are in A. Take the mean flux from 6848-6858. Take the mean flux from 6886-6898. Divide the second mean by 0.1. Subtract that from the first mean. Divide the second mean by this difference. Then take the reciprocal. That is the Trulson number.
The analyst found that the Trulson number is -9.04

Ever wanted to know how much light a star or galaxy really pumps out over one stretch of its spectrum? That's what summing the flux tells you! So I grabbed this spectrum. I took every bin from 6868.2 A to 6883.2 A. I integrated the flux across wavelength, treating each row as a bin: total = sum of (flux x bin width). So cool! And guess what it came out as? 152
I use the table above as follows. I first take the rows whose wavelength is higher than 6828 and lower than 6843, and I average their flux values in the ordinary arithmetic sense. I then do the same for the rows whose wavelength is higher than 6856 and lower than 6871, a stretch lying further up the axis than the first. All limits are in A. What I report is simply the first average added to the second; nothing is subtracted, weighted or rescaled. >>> 20.2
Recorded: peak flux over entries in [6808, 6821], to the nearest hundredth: 10.30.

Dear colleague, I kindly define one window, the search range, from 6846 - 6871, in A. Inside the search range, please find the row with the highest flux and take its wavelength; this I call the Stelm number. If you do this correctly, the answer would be 6847.0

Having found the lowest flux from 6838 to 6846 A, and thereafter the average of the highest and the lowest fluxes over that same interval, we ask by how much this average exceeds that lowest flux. 0.005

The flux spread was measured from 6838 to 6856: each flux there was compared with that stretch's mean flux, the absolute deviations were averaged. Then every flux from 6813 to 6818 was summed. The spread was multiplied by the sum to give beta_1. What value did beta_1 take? 2.3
